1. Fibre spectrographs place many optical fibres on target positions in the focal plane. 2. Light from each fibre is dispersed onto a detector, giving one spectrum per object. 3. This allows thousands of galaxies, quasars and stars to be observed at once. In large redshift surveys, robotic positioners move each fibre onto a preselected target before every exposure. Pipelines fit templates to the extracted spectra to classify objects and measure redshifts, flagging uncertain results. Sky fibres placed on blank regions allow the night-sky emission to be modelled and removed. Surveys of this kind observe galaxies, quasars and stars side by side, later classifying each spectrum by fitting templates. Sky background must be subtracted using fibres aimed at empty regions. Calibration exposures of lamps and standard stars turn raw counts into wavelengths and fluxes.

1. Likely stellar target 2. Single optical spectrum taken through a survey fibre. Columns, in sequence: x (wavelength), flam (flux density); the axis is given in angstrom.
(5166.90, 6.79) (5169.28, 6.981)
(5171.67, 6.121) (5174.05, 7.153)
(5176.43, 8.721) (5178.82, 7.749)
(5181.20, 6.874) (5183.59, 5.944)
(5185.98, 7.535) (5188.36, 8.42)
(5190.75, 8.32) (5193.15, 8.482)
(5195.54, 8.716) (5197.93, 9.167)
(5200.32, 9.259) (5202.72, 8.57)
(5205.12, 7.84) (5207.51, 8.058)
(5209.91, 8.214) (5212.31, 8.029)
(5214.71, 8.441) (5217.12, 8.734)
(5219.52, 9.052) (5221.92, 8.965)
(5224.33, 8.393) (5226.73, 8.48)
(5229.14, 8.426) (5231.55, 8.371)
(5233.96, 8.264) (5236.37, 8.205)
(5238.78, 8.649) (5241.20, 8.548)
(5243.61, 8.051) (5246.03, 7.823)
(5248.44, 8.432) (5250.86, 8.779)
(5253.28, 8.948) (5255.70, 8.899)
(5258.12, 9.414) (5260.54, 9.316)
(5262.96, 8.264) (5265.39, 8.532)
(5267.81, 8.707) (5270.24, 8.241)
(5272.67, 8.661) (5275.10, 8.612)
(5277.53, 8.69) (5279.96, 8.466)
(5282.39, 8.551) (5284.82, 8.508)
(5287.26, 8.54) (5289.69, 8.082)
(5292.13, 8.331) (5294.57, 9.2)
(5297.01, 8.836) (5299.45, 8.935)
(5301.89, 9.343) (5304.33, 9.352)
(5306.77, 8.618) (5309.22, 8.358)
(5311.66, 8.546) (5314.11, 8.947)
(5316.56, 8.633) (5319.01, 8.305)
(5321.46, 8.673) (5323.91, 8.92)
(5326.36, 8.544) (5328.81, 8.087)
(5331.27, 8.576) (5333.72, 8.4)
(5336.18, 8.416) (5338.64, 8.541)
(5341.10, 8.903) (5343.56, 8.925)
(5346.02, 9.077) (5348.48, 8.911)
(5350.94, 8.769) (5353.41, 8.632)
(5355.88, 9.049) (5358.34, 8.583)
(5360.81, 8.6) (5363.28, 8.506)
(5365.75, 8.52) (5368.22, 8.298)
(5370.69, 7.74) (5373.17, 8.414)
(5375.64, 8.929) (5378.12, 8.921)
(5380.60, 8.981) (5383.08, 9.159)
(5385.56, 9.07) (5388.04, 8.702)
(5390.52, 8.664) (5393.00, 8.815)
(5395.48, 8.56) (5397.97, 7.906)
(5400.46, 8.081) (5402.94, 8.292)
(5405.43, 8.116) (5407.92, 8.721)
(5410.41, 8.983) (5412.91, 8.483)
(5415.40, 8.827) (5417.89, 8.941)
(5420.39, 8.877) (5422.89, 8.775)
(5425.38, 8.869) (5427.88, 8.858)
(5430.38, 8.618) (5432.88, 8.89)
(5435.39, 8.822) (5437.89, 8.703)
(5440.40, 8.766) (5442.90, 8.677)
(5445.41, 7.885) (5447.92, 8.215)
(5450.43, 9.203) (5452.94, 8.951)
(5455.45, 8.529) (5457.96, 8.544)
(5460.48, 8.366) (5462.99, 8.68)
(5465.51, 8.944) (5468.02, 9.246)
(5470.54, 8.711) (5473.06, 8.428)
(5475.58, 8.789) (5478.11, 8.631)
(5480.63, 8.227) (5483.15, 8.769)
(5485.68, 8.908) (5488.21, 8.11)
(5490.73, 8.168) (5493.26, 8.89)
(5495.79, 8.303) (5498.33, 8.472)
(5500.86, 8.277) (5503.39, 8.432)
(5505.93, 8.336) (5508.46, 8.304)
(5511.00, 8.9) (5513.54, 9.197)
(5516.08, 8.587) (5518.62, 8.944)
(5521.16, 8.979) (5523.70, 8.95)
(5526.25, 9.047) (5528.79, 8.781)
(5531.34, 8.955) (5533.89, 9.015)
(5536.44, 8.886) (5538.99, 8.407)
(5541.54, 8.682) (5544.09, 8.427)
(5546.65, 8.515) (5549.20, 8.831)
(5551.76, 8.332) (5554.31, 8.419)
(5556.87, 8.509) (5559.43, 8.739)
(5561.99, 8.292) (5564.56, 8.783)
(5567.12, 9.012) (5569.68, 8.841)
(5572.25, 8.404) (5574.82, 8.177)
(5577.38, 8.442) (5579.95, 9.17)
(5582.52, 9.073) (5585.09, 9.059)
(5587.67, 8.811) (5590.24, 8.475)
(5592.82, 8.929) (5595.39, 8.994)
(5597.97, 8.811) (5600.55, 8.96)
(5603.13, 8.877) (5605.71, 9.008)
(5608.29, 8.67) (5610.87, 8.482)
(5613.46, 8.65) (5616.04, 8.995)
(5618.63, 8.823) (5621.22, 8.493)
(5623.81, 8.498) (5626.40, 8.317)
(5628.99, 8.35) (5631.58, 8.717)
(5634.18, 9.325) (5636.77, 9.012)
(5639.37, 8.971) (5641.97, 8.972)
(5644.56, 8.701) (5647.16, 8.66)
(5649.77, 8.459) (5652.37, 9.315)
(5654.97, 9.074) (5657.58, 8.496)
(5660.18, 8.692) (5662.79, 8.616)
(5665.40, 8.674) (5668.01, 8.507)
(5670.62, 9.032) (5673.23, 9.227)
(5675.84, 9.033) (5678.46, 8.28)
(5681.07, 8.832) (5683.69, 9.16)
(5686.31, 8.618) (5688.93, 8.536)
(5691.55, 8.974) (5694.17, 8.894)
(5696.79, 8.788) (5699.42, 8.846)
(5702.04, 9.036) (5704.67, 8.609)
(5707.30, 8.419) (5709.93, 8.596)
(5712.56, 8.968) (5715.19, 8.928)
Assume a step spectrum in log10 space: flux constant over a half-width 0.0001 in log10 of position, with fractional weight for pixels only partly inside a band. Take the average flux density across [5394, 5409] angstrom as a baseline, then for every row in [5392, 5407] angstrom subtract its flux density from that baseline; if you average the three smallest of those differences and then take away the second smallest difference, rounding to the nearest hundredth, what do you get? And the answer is 0.00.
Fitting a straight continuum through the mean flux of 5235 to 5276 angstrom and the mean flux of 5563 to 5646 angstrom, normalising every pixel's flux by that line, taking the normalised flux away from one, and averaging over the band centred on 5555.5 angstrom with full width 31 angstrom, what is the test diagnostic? 0.015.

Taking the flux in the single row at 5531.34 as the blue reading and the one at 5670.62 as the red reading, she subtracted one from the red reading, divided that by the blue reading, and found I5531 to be 0.90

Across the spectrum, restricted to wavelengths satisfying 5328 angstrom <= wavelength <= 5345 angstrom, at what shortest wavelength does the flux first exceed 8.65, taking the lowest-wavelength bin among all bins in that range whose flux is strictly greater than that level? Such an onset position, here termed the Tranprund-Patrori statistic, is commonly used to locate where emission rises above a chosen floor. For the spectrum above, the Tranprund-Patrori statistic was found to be 5341.10 angstrom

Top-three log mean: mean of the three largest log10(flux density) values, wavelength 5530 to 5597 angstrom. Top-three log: 0.959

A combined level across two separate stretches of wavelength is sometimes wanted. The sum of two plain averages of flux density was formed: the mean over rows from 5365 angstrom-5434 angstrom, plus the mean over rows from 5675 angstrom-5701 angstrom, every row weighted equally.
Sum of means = 17.4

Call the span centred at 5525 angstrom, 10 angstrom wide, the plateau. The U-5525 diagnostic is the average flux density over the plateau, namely 8.94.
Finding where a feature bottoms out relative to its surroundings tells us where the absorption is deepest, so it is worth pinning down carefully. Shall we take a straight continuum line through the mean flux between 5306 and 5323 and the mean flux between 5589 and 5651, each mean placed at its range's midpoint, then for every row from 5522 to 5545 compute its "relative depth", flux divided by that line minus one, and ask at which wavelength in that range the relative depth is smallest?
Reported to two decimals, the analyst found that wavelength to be 5538.99 angstrom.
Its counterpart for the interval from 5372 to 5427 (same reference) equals 5397.97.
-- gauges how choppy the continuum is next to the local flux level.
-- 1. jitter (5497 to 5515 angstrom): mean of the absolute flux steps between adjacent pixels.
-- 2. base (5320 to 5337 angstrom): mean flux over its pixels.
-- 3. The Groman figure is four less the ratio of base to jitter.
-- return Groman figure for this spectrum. -33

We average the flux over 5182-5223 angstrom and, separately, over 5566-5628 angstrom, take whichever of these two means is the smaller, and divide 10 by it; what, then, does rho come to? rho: 1.20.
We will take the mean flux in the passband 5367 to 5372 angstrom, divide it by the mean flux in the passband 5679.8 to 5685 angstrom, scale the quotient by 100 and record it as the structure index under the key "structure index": 89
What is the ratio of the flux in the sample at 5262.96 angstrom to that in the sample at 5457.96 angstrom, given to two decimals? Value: 0.97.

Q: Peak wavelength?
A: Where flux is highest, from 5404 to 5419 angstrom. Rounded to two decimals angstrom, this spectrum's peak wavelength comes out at 5410.41 angstrom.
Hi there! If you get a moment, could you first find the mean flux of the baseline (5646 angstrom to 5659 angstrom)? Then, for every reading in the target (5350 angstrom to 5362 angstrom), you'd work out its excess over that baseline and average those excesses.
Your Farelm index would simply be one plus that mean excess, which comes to 0.93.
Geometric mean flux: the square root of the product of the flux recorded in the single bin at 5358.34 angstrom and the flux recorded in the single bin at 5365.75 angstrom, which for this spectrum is 8.55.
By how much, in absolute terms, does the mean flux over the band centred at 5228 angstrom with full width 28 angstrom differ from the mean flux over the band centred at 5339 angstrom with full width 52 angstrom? 0.12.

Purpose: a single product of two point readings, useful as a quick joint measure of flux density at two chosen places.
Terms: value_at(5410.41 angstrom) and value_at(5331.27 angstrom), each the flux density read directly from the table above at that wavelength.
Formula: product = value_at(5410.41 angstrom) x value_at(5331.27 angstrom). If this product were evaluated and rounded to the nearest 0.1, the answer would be 77.0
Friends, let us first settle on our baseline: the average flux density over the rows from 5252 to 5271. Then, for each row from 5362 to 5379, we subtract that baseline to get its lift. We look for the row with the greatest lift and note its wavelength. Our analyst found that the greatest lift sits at 5375.64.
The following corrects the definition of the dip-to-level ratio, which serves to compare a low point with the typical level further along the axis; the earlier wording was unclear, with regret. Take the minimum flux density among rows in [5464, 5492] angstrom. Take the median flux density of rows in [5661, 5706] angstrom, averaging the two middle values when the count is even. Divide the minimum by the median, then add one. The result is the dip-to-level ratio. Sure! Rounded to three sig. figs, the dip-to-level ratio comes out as 1.92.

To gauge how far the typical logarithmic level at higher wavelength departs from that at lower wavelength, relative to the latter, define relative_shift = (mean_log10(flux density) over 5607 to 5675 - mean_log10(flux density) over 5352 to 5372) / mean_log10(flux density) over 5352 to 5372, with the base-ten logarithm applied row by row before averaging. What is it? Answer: 0.015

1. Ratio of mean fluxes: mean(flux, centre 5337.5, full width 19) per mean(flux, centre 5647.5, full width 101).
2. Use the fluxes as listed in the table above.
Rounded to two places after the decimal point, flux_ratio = 0.98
